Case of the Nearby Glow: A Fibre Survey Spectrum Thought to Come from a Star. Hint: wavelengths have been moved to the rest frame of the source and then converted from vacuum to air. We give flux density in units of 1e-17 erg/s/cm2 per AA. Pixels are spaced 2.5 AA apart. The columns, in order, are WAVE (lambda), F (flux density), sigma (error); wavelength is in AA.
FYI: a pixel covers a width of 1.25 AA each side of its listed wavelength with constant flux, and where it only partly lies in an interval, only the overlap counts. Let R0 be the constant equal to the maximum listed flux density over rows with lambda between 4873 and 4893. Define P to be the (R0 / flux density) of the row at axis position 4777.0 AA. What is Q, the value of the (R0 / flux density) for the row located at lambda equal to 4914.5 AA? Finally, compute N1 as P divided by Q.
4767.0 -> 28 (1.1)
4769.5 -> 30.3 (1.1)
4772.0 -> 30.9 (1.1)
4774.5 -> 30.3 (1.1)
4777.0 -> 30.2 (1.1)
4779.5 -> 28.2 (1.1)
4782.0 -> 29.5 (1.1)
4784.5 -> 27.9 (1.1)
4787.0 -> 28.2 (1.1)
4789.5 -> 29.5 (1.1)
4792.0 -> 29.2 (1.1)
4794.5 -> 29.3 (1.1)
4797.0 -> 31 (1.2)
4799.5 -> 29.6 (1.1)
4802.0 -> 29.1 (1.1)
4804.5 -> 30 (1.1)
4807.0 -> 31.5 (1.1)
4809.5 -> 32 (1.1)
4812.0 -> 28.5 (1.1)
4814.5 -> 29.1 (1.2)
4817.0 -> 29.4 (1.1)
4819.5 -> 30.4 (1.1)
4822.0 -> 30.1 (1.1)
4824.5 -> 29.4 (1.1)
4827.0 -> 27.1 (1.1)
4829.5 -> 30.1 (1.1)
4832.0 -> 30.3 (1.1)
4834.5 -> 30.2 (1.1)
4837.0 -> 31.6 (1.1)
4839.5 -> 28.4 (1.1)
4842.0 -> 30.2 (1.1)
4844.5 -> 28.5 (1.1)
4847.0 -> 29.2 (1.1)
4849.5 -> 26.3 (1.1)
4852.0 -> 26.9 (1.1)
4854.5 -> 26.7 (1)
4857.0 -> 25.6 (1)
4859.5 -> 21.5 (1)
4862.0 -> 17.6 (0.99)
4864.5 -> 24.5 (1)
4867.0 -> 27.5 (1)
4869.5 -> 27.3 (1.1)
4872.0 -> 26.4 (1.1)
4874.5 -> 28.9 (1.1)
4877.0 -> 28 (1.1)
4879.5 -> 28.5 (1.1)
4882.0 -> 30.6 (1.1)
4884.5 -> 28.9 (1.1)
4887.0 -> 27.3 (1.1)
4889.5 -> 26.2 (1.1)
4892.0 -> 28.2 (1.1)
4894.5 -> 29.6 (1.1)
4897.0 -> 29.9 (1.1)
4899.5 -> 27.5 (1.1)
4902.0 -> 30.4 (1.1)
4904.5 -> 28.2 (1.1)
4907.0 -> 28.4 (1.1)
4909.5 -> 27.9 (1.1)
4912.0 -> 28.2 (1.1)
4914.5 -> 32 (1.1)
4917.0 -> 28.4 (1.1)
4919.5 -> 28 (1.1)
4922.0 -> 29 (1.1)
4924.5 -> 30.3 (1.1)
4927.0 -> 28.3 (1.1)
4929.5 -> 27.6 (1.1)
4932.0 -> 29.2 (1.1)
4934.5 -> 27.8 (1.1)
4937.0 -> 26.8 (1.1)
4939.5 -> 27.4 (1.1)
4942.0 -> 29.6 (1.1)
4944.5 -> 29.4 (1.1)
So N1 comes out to 1.06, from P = 1.01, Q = 0.956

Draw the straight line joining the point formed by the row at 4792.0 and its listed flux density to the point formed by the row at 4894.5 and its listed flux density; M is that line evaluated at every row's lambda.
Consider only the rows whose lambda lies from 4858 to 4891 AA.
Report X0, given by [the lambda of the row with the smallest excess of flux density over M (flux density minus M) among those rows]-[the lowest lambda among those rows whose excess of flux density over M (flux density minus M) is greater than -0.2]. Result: -20.0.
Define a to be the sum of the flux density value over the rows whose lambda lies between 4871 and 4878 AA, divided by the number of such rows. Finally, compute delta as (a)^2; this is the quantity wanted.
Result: 771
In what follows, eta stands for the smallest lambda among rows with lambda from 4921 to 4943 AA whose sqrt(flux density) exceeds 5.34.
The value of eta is 4922.0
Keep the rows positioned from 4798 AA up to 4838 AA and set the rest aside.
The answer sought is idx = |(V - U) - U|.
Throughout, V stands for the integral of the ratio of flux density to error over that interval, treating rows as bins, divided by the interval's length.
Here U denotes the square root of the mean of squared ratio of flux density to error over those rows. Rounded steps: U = 27.1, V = 27.0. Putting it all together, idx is 27.1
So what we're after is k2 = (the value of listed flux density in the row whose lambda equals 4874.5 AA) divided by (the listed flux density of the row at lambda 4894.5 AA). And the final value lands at 0.98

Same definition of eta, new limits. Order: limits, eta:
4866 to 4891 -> 4874.5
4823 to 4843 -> 4824.5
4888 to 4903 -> 4894.5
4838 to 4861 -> 4842.0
